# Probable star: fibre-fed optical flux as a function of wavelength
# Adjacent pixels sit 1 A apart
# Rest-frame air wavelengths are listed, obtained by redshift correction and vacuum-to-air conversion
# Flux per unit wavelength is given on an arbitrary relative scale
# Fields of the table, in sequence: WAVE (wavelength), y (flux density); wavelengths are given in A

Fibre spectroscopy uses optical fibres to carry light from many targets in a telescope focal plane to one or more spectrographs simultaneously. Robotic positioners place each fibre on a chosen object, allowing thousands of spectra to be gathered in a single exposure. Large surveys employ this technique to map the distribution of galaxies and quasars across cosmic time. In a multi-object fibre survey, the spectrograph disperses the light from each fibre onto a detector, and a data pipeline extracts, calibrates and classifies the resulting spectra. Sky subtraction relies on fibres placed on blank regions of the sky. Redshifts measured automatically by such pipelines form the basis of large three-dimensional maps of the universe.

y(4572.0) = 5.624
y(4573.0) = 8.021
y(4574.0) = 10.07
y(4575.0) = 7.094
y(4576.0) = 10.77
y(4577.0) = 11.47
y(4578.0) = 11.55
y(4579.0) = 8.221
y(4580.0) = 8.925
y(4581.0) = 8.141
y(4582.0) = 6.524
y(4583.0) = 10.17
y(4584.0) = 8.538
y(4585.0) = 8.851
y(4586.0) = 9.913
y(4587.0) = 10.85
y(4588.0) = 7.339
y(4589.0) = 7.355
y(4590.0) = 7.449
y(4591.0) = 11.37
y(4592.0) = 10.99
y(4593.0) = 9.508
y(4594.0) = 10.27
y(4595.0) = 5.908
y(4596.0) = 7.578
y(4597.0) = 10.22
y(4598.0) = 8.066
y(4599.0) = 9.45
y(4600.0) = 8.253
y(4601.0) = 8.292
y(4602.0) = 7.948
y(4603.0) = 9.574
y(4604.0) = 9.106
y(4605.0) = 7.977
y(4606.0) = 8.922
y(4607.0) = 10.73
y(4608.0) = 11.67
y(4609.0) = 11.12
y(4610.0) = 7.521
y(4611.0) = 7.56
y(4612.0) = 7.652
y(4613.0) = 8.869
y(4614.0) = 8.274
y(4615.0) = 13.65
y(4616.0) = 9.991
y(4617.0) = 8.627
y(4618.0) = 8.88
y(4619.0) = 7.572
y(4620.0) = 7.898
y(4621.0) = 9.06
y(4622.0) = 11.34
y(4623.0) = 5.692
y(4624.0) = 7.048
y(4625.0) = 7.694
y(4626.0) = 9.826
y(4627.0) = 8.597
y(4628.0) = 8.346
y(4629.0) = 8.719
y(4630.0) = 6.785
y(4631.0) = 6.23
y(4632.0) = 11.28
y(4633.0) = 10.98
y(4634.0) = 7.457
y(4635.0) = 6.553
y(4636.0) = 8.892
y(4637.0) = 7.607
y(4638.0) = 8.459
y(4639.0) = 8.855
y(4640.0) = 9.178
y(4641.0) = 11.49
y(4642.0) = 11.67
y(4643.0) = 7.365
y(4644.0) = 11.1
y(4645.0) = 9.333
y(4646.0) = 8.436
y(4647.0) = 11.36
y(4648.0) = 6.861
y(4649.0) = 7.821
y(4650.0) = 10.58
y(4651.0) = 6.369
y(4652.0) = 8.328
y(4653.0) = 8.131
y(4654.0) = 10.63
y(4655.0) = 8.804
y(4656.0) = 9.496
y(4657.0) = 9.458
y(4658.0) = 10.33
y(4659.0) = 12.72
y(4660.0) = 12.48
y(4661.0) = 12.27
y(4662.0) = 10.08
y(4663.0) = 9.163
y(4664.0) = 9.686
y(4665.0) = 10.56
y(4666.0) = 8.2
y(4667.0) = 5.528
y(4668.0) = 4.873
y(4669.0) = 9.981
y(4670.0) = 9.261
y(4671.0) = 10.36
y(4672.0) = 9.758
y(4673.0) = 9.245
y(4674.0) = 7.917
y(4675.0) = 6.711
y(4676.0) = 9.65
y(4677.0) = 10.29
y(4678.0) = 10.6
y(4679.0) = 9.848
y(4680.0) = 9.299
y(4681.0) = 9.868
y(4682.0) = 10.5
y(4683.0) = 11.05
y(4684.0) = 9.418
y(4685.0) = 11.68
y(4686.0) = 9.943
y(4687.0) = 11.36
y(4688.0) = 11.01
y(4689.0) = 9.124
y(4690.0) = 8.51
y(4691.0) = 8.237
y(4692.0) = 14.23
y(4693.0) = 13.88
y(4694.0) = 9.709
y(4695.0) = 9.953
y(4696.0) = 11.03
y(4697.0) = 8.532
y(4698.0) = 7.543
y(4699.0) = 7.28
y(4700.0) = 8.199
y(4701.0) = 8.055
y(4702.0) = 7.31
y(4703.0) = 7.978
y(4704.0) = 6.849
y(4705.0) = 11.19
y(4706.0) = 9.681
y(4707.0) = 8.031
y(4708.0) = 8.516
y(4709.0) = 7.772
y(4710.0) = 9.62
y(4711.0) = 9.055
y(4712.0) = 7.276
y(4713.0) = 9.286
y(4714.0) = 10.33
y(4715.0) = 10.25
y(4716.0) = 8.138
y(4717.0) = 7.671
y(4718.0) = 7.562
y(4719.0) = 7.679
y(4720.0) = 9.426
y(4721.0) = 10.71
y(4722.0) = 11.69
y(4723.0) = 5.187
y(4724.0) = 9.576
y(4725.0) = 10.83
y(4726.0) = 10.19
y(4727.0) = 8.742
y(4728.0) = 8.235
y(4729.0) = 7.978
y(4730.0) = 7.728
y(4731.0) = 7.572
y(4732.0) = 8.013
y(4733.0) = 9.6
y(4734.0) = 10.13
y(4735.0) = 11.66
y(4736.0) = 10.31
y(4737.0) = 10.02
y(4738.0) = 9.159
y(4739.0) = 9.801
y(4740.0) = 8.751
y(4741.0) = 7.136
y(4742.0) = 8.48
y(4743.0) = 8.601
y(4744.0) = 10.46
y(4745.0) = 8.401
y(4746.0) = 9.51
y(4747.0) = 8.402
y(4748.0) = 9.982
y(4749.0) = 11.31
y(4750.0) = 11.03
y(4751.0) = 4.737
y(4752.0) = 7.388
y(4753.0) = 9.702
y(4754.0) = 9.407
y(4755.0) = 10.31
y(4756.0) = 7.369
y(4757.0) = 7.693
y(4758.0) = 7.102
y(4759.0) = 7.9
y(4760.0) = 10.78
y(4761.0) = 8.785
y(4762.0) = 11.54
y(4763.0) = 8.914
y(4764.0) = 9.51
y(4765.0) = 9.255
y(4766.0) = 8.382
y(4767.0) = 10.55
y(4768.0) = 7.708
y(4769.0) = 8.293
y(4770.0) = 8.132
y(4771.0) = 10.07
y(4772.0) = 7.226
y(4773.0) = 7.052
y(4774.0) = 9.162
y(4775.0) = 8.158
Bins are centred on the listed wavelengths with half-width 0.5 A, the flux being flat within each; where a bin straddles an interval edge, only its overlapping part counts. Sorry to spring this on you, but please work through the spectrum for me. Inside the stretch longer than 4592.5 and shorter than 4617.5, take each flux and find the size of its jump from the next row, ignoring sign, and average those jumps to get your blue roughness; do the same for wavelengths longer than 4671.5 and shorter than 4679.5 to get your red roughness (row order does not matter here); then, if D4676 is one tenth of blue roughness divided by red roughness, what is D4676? 0.14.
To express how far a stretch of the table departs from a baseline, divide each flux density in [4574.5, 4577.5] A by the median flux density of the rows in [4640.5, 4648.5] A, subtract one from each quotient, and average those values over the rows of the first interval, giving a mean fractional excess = -0.04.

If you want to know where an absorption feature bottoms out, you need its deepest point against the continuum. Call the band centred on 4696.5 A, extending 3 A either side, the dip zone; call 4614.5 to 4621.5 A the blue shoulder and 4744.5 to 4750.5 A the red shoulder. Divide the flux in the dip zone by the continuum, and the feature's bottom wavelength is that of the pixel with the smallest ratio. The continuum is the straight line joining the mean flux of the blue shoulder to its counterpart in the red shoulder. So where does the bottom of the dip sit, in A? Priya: 4699.0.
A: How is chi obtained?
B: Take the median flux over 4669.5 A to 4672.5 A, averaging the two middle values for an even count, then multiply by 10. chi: 98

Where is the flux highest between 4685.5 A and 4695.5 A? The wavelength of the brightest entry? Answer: 4692.0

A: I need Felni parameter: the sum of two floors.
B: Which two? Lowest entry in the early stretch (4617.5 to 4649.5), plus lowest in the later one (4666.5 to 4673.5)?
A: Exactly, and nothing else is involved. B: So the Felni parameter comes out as 10.6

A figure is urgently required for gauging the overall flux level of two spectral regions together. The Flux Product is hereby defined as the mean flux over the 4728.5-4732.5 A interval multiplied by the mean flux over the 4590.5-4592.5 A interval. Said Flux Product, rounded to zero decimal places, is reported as 87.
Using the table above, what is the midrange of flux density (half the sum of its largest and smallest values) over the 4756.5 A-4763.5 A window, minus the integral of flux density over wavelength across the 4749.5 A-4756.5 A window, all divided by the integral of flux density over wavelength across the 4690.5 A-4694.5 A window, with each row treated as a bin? -1.1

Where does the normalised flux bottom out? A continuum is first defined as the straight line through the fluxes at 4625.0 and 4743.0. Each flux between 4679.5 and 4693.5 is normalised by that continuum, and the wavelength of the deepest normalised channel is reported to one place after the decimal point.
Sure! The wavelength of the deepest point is 4691.0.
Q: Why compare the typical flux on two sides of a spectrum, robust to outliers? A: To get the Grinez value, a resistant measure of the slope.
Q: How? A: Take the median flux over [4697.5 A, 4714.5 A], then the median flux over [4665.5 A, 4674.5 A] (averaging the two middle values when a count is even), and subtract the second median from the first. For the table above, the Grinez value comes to -1.2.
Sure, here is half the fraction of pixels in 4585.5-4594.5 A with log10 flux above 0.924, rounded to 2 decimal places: 0.33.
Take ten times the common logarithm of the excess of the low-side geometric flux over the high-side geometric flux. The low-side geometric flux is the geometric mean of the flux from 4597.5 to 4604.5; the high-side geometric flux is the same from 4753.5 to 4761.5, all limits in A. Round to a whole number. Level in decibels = -11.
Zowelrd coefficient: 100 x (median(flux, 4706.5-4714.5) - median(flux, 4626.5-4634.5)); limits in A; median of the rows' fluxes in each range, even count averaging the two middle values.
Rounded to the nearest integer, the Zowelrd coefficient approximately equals 31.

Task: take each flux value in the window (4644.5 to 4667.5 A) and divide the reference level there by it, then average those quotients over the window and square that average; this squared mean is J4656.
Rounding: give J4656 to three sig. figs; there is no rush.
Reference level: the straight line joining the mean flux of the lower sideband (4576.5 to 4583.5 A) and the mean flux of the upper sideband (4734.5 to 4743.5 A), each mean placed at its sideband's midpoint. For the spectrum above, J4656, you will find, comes 1.06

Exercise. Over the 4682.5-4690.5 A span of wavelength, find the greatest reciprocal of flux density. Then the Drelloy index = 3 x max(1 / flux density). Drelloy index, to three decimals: 0.353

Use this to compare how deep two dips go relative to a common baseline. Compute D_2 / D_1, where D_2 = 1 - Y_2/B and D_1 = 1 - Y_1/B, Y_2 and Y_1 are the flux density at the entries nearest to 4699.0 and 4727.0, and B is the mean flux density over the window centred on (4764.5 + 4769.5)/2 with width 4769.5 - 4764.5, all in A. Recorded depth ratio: 16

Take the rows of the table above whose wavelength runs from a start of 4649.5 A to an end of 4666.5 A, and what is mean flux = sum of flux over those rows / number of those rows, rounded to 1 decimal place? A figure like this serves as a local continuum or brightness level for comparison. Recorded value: 9.8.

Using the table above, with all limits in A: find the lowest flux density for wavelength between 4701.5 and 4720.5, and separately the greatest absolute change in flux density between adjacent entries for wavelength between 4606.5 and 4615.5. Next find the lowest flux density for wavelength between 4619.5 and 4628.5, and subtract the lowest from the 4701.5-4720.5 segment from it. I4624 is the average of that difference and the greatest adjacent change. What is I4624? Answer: 2.1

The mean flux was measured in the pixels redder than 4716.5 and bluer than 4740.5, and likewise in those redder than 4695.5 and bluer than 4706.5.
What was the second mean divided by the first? 0.94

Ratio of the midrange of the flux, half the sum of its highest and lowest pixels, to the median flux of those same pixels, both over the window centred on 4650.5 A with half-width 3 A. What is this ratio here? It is 1.06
